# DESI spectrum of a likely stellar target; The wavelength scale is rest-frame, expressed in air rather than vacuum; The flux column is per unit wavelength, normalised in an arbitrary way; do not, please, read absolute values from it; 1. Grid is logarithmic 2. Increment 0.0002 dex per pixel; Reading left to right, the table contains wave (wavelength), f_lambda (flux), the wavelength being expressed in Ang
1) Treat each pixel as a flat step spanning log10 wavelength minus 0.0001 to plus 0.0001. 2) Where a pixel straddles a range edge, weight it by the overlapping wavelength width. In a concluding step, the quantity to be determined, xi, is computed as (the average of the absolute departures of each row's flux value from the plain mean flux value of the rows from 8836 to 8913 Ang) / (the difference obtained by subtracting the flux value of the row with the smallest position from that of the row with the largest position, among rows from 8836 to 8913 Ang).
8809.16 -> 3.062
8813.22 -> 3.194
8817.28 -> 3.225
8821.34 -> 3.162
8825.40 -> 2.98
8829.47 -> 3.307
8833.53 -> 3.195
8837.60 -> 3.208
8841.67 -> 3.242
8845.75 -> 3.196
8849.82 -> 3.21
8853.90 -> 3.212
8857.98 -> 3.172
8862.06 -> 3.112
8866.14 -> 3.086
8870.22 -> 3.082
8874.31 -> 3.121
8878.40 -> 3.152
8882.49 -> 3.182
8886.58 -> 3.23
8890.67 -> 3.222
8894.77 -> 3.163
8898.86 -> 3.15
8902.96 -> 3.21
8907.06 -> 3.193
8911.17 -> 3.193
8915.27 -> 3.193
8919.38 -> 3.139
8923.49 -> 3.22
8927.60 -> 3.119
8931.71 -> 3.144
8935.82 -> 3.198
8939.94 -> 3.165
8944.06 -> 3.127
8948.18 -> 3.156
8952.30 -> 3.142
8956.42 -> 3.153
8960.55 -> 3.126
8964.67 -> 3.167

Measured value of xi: -2.6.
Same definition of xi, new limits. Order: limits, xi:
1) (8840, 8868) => -0.3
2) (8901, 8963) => -0.3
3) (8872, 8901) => 1.1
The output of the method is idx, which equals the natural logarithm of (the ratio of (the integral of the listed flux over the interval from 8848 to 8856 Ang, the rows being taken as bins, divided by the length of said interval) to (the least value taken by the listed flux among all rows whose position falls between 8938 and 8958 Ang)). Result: 0.026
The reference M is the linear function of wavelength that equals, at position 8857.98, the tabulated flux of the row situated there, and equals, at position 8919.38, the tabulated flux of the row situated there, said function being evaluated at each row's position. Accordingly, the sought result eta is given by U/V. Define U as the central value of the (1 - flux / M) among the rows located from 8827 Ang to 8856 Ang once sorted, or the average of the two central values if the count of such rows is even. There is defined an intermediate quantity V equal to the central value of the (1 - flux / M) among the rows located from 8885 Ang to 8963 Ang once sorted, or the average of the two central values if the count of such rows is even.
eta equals 1.0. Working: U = -0.0106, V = -0.011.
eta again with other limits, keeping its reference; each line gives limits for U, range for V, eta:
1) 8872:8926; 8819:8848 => 2.7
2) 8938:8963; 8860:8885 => -0.5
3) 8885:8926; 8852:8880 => -1.2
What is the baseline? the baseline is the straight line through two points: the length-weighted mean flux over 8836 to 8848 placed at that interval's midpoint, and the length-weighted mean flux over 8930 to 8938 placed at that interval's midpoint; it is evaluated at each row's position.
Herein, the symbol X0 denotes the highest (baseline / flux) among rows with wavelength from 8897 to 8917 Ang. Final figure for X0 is 1.01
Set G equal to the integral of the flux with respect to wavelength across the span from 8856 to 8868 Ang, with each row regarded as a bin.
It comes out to 37.5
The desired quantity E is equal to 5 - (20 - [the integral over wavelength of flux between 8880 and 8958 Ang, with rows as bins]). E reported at 233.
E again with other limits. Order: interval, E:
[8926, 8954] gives 73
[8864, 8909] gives 127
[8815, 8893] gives 233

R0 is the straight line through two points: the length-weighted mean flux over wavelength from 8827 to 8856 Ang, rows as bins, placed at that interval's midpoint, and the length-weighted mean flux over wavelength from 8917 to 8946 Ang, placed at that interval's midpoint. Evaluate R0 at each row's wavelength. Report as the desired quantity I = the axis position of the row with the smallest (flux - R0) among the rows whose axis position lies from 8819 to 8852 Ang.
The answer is 8825.40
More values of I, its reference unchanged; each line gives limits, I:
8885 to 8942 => 8927.60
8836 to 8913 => 8870.22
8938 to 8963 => 8944.06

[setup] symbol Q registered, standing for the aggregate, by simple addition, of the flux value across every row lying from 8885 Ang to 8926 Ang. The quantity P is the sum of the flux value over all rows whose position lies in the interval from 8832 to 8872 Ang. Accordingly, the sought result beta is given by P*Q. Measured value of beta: 1012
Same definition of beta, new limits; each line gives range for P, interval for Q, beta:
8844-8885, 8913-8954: 996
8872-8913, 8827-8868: 1016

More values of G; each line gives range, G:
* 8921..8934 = 41.1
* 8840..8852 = 38.6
